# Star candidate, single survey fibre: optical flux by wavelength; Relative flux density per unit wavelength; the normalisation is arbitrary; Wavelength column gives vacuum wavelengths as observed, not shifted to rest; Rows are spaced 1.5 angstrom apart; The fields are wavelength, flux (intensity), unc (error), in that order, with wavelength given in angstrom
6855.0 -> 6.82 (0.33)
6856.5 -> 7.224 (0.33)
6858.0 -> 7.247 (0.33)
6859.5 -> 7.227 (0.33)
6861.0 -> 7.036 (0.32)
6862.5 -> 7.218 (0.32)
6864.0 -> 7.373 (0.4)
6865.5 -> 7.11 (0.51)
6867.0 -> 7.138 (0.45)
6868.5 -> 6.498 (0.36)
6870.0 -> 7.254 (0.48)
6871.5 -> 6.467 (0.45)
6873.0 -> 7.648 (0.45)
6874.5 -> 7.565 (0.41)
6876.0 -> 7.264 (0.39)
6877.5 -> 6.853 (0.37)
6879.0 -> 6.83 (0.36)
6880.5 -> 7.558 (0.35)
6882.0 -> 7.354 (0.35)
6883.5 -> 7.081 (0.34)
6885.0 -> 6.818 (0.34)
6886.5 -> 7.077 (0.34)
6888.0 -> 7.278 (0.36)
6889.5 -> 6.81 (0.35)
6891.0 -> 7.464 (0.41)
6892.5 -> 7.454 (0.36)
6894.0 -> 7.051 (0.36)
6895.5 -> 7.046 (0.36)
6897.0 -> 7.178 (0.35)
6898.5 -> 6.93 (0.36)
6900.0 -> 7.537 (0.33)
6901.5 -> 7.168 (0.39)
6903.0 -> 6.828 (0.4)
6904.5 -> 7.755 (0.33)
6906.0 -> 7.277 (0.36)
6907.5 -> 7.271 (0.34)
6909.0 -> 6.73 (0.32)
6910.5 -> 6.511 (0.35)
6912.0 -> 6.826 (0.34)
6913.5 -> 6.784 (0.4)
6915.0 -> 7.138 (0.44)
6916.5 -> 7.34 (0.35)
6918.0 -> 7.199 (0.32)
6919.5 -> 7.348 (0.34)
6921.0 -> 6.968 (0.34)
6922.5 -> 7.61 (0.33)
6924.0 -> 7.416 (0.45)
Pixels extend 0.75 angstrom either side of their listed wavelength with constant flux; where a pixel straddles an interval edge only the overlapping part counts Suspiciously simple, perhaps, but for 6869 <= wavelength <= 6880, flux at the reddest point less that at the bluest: -0.4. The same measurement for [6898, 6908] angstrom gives 0.3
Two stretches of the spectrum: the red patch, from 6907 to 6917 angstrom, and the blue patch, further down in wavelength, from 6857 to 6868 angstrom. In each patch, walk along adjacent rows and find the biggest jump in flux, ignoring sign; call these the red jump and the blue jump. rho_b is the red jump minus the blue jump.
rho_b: 0.3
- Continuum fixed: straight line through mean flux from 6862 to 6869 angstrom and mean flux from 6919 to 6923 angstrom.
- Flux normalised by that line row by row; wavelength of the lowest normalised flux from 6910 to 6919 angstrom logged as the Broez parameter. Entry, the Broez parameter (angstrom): 6910.5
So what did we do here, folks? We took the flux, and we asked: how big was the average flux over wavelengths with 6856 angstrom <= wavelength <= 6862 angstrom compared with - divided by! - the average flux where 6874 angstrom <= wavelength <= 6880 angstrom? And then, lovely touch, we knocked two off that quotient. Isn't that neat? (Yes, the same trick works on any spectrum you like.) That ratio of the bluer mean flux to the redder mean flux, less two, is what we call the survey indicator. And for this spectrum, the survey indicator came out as -0.992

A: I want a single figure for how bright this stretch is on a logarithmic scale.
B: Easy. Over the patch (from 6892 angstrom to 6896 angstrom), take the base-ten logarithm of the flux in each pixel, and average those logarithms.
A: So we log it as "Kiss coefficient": 0.856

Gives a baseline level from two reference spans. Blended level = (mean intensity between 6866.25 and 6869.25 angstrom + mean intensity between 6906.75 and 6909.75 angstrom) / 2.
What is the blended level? 6.91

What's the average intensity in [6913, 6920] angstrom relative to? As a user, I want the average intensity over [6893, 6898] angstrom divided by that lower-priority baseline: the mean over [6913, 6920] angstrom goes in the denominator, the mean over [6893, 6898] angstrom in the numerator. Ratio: 0.99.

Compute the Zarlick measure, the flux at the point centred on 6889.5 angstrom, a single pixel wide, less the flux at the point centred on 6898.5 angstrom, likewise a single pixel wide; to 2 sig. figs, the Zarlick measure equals -0.12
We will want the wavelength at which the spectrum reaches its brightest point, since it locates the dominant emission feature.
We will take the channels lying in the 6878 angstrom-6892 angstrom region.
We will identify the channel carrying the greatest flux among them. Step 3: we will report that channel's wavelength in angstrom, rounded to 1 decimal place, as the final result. 6880.5 angstrom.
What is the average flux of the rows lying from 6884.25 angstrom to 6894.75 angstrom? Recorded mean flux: 7.14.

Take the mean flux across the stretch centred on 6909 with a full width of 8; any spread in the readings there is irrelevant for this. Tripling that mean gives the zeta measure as 20.8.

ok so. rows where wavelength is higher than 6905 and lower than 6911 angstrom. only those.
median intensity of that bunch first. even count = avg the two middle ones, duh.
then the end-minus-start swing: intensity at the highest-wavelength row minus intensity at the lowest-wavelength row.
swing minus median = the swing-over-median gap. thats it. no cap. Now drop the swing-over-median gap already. -7.8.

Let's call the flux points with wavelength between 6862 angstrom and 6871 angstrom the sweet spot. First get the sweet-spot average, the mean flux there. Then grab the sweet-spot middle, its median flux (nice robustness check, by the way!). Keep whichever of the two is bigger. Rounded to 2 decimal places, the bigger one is 7.18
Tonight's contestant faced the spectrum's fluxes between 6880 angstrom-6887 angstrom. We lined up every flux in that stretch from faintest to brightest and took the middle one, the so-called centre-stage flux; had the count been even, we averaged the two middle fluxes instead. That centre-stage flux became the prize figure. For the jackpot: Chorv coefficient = 7.08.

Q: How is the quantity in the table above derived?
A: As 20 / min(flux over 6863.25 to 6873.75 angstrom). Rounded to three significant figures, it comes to 3.09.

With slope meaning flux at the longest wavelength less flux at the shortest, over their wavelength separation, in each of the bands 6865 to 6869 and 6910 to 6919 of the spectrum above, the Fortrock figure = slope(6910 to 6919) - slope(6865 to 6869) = 0.30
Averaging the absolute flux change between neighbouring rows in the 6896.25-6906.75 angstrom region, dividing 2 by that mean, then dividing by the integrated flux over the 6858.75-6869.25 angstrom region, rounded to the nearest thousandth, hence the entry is 0.054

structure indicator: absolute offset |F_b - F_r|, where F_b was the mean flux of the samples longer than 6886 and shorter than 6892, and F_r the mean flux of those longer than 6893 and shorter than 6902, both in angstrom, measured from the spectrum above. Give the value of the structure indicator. 0.01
